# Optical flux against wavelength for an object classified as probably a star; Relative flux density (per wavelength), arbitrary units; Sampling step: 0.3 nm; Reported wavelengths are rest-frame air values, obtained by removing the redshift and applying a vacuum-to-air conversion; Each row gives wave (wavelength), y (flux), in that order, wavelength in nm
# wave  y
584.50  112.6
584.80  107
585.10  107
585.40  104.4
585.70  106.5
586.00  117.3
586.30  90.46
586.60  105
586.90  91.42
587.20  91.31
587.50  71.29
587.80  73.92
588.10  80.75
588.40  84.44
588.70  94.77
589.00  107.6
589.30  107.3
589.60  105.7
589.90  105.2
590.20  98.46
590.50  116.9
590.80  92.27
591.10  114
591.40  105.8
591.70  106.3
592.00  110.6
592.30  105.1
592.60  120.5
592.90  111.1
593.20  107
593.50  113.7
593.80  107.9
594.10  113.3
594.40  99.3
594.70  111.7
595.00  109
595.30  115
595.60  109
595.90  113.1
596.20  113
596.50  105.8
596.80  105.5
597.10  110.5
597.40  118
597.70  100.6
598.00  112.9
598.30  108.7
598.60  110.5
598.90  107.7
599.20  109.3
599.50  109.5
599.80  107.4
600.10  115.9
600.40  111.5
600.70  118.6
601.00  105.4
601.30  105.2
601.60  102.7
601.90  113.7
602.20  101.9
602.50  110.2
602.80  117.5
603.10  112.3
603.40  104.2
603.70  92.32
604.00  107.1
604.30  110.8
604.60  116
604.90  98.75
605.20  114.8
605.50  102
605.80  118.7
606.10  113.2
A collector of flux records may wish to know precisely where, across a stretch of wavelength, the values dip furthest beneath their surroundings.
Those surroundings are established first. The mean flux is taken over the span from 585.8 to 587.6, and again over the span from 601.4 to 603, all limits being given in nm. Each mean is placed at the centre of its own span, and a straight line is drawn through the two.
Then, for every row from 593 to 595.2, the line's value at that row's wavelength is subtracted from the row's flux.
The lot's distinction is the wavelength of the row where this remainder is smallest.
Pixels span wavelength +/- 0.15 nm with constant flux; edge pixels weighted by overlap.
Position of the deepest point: 594.40 nm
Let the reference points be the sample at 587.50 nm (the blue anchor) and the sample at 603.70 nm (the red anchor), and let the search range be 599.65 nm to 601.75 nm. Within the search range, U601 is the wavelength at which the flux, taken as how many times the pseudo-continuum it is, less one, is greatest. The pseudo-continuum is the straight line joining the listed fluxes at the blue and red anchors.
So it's 600.70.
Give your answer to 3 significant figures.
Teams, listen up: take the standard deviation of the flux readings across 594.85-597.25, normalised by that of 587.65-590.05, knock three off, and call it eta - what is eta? -2.75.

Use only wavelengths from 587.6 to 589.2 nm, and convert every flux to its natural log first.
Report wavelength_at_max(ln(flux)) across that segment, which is 589.00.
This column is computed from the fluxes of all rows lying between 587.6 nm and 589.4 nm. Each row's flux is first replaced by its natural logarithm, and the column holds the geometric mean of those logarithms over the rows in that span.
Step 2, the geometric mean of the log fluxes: 4.50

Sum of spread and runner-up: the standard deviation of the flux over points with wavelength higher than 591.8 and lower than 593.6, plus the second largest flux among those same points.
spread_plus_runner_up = 119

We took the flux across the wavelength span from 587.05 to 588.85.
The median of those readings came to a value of 83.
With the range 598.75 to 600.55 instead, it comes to 109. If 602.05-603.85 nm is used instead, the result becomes 107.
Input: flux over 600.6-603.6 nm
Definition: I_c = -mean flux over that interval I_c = -109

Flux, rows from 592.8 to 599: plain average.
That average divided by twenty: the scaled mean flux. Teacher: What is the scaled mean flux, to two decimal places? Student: 5.48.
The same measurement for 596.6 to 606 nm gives 5.45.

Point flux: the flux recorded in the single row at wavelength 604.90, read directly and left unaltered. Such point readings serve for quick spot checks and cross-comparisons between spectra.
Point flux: 98.75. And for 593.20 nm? 107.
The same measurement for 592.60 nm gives 120.5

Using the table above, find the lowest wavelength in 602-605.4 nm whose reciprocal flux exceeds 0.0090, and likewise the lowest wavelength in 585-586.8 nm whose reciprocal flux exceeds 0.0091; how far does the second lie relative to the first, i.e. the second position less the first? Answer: -17.10 nm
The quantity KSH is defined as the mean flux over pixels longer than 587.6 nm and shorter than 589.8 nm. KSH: 93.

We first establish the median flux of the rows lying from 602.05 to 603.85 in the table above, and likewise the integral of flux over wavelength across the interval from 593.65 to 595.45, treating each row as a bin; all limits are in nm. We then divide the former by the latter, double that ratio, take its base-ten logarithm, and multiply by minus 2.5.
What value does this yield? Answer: -0.1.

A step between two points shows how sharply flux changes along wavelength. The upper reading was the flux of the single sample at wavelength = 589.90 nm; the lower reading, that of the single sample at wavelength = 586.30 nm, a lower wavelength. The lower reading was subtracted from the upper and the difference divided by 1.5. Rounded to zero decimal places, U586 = 10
